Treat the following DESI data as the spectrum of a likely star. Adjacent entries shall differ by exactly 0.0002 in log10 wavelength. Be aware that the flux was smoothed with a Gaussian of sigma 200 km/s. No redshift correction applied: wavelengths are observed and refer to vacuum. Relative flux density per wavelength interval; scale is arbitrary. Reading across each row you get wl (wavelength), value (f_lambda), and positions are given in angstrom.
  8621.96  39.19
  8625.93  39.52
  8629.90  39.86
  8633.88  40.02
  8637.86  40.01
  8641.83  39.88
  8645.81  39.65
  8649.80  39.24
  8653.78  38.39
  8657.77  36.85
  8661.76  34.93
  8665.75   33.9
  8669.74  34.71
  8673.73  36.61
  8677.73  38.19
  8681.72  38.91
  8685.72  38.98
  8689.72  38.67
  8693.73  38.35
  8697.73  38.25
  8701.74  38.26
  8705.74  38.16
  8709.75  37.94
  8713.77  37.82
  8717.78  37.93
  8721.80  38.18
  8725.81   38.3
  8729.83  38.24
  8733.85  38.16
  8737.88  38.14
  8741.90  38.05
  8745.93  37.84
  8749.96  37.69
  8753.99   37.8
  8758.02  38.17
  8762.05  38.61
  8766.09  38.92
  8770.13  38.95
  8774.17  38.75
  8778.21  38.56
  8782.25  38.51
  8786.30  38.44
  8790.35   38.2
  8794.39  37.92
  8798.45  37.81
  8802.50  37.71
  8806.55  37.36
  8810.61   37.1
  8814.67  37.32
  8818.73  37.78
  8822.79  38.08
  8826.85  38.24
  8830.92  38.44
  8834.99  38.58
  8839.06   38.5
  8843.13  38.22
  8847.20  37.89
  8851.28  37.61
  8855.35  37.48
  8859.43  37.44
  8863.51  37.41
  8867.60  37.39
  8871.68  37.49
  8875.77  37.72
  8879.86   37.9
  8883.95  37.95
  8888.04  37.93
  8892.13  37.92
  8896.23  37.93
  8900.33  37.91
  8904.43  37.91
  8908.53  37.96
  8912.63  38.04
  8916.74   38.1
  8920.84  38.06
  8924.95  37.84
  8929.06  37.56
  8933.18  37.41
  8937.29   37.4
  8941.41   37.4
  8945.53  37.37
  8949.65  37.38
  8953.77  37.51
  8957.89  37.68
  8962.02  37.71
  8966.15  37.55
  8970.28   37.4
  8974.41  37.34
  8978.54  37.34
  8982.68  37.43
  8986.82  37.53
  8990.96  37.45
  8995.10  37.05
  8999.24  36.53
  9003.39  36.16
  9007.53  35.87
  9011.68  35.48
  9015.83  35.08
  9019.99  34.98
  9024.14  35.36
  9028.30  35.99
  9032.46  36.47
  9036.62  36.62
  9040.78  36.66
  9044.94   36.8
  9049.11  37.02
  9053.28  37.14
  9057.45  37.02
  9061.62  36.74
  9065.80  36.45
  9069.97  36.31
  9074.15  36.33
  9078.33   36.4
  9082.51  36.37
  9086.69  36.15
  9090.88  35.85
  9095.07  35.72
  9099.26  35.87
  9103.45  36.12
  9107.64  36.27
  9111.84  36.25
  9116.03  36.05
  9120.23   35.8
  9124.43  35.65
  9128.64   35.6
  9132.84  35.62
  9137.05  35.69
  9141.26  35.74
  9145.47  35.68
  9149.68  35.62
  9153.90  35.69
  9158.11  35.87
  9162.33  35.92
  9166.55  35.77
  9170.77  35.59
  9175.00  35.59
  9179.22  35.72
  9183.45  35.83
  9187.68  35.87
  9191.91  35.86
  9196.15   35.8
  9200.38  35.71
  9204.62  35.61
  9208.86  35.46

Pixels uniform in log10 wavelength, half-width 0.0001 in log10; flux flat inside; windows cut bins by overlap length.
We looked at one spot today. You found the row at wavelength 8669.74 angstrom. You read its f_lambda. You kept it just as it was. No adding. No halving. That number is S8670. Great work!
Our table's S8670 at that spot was 34.71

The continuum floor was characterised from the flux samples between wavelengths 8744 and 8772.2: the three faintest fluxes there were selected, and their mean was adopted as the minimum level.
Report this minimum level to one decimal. 37.8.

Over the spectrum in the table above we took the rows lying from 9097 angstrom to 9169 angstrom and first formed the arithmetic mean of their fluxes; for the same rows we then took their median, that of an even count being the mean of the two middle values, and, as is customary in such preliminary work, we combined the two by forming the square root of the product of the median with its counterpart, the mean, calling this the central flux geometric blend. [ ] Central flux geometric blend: 35.8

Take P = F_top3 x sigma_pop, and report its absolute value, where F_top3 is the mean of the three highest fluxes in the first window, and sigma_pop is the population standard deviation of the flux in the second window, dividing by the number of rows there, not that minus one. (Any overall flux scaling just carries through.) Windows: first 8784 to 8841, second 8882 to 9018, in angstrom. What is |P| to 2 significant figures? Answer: 28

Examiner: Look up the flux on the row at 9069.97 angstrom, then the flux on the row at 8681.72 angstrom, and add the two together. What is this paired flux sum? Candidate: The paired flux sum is 75.2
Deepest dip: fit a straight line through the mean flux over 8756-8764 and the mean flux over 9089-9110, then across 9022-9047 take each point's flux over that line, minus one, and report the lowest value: -0.031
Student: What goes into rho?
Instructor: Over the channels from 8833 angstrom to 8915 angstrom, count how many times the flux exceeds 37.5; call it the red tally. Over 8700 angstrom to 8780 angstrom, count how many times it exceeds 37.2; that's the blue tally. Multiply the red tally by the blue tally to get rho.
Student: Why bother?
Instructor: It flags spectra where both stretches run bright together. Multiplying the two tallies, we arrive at 300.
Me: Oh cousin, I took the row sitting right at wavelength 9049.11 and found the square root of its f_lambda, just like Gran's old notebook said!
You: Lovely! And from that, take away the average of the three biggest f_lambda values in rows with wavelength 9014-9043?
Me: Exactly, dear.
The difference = -30.5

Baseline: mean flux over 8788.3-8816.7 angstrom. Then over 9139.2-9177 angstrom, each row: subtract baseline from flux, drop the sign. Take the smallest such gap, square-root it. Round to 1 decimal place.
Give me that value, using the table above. 1.3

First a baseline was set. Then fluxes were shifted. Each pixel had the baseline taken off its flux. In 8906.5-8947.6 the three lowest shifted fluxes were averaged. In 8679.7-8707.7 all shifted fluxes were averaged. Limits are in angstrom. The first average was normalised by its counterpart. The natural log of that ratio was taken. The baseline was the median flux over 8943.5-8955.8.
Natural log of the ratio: -4.7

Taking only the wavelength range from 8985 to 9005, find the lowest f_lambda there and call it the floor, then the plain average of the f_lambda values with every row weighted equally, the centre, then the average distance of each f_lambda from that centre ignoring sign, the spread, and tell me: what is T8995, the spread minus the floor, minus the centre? -73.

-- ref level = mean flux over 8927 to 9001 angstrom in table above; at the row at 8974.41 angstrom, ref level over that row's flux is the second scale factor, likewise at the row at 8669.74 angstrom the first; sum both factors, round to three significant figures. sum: 2.08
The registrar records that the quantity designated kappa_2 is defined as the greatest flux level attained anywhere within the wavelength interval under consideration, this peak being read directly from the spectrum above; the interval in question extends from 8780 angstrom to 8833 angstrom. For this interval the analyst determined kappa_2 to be 38.51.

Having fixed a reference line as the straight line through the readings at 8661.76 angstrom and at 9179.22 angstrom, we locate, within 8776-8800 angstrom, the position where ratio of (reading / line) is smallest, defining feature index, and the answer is 8798.45 angstrom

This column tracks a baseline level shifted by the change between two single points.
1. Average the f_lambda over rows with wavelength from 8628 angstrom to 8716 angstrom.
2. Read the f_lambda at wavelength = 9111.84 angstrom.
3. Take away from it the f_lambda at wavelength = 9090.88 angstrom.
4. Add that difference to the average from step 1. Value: 38.5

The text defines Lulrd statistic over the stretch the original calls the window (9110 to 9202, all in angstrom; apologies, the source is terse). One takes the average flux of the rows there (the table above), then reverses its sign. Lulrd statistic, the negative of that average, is -35.8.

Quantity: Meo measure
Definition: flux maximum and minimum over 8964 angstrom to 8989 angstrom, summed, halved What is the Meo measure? 37.4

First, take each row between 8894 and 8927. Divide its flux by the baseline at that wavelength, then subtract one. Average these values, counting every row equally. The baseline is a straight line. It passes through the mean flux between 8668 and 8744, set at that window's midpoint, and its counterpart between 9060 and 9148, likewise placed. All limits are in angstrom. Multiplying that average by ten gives 0.27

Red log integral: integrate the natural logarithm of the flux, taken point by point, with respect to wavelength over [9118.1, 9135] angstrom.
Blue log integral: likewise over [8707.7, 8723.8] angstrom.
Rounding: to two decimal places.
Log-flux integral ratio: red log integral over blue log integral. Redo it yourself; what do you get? 1.03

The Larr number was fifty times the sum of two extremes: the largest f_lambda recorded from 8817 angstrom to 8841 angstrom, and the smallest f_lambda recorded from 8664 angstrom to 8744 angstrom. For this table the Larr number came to 3624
